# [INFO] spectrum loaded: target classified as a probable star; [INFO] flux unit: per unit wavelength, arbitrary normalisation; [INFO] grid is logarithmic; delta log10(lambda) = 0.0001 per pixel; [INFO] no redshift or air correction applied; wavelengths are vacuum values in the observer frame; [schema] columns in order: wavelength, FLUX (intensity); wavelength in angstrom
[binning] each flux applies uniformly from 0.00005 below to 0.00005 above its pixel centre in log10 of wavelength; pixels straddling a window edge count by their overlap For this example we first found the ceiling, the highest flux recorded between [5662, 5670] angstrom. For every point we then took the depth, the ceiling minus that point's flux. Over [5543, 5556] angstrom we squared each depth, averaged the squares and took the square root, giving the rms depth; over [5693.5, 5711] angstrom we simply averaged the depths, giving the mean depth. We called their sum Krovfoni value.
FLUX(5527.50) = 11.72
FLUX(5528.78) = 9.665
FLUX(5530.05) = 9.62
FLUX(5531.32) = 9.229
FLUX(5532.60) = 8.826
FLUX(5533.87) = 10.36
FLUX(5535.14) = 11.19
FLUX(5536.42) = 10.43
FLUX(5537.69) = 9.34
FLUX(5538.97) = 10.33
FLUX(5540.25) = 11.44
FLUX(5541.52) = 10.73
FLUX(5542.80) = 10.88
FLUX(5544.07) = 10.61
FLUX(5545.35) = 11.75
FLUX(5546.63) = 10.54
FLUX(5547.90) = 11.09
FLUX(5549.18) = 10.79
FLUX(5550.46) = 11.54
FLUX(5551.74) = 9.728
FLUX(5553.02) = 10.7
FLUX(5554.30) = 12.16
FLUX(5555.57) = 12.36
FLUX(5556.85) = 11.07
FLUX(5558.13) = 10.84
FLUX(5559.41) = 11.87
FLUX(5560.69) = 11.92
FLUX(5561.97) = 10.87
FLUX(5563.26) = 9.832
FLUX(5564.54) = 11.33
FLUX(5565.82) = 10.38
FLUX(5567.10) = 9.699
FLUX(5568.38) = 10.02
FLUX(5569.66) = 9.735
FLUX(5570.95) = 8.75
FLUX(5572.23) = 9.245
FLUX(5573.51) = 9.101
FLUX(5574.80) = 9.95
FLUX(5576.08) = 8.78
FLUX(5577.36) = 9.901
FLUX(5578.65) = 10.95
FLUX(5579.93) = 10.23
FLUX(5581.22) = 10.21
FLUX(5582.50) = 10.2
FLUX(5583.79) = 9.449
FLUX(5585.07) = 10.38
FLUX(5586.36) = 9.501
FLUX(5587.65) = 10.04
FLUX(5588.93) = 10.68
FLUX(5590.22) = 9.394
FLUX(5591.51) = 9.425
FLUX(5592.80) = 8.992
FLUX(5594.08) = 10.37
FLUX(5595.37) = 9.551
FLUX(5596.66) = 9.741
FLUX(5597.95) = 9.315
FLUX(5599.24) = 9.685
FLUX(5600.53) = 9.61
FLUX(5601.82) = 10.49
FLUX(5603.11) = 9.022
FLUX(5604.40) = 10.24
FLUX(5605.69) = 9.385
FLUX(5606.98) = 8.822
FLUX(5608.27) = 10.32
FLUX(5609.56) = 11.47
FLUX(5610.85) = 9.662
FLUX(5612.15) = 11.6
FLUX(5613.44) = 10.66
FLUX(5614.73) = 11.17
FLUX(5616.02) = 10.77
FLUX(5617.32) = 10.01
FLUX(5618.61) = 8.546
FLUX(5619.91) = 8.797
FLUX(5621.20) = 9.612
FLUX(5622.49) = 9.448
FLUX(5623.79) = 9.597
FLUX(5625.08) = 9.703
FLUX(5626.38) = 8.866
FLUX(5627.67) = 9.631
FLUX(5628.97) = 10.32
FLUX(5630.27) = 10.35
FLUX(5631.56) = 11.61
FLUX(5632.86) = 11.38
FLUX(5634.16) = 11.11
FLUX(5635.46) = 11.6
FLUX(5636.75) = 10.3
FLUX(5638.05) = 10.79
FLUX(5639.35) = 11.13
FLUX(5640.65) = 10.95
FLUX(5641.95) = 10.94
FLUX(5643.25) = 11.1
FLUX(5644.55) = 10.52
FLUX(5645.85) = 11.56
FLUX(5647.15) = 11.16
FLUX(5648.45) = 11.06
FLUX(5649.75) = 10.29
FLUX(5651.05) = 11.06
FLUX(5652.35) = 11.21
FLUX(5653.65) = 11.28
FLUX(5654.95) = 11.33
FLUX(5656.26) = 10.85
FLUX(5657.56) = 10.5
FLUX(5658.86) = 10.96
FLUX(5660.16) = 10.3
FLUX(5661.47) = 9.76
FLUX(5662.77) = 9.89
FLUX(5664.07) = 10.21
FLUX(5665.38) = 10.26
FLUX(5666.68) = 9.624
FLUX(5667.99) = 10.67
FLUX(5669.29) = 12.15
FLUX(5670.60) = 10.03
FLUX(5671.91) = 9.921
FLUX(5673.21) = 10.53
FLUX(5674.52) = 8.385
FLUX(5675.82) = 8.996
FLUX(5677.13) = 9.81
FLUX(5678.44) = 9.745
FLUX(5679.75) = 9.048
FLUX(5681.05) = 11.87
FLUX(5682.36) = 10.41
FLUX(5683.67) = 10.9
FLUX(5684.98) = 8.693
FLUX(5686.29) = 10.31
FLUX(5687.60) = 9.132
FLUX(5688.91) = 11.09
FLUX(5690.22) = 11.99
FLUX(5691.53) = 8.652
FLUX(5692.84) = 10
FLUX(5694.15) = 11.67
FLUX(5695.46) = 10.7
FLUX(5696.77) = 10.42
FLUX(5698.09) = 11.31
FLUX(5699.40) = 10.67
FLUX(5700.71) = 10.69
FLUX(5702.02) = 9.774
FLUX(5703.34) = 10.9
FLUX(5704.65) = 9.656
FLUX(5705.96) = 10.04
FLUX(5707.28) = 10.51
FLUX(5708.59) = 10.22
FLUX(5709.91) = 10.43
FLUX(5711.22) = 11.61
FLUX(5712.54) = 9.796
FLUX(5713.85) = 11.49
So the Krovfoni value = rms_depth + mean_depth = 2.9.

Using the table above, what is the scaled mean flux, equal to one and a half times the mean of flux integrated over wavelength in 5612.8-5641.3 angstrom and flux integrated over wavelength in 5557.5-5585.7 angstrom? 435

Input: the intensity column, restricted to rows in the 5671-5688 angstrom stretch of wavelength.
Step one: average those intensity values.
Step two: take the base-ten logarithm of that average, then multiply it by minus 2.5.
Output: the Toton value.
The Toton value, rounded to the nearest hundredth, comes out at -2.48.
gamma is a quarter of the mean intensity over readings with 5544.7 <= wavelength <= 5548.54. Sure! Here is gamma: 2.78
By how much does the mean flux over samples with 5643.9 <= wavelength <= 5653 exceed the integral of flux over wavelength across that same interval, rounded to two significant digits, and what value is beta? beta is -89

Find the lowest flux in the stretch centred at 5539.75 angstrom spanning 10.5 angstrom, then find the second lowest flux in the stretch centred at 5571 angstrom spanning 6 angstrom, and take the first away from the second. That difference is -0.2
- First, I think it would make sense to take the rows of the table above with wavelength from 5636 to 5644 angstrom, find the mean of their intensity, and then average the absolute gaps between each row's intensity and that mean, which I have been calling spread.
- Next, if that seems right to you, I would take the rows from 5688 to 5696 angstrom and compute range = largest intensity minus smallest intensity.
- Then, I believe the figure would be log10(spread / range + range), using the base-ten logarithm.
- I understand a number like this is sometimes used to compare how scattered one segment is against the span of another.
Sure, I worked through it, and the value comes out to 0.53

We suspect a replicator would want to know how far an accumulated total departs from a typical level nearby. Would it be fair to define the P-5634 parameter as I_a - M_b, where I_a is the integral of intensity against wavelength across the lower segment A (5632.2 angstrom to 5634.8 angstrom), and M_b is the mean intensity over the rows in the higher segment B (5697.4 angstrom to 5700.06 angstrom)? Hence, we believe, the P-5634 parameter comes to 18.2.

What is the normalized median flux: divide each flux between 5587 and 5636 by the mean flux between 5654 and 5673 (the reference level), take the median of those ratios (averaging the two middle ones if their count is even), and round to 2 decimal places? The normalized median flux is 0.93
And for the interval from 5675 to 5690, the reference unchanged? 0.94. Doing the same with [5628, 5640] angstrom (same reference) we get 1.06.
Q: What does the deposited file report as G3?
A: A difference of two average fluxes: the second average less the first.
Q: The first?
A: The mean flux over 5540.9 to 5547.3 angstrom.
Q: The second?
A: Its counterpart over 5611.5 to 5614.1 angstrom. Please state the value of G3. 0.2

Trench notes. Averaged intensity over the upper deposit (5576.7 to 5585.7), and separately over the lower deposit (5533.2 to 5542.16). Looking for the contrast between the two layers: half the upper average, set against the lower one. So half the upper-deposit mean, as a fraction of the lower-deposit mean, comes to 0.48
